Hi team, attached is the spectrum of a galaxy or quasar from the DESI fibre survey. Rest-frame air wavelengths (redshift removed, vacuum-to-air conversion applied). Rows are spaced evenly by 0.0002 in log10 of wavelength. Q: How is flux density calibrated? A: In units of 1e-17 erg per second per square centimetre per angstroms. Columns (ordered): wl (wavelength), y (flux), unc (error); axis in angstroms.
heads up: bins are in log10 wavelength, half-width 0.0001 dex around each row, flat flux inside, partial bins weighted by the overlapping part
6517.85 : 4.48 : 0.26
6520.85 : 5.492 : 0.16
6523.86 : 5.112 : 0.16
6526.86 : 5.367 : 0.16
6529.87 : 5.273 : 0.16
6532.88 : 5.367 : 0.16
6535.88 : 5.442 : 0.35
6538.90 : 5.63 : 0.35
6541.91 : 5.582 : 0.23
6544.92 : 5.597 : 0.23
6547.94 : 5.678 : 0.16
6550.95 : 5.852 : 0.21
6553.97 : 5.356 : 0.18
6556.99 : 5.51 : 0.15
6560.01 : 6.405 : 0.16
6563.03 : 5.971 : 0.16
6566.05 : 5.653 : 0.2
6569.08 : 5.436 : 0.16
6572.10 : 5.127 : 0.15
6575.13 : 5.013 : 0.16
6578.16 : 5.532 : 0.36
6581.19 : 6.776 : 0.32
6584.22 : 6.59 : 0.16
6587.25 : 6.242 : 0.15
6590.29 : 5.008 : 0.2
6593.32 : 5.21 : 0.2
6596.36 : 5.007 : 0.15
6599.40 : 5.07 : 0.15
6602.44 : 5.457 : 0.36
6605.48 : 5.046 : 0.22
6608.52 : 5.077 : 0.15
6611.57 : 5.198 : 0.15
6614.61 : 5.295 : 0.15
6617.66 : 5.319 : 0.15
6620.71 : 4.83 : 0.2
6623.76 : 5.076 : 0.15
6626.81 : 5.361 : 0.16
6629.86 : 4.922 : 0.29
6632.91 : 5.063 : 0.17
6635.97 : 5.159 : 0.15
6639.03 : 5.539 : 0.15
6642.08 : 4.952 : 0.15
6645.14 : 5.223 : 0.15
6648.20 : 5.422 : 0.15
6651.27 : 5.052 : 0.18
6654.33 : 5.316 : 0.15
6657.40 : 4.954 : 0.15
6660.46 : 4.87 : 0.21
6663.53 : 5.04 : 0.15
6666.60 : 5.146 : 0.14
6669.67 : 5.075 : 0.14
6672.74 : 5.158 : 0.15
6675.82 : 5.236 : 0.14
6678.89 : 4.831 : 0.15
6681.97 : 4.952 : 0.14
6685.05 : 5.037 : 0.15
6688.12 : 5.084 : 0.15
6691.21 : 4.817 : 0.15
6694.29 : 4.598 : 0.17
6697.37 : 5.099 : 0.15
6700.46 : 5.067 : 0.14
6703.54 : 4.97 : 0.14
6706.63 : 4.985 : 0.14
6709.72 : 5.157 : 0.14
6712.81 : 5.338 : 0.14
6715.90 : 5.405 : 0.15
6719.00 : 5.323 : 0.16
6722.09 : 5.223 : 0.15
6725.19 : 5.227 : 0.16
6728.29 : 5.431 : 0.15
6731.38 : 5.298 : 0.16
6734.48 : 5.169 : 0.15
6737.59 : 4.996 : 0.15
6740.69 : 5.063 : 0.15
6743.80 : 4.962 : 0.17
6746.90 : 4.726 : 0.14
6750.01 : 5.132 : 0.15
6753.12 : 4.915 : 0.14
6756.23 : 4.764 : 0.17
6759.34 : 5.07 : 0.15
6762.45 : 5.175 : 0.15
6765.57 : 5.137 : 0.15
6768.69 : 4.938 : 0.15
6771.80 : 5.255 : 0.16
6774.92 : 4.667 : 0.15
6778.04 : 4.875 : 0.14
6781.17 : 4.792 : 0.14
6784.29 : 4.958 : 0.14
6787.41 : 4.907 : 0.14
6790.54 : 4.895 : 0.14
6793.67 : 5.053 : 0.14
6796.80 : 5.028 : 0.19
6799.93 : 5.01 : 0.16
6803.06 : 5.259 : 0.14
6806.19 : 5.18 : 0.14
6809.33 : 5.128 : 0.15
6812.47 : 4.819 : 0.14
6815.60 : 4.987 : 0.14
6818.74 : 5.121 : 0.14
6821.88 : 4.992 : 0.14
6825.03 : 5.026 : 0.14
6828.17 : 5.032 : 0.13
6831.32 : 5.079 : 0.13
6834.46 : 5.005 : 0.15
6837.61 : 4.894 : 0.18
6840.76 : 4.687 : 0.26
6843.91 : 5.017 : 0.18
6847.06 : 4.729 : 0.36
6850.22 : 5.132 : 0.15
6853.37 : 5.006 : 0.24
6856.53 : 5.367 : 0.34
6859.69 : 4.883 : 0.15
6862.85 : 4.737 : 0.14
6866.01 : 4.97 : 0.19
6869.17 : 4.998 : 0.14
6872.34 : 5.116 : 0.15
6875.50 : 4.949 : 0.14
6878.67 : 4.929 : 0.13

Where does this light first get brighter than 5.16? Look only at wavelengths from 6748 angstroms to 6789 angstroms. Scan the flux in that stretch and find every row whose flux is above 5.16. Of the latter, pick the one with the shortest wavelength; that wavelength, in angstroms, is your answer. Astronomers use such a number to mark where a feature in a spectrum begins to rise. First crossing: 6762.45 angstroms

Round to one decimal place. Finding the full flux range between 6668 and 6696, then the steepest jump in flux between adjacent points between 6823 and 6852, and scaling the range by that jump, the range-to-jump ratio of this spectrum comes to 1.6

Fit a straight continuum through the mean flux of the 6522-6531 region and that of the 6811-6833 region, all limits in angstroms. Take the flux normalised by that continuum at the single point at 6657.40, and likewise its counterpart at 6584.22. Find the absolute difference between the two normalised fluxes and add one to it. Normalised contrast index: 1.30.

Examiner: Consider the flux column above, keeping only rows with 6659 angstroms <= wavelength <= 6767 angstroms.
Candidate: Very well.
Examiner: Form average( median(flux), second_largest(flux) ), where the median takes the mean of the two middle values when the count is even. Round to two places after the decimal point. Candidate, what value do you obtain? 5.24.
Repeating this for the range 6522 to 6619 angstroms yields 6.00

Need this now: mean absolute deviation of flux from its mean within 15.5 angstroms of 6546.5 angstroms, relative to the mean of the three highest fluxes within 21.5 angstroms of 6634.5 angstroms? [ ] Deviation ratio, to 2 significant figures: 0.037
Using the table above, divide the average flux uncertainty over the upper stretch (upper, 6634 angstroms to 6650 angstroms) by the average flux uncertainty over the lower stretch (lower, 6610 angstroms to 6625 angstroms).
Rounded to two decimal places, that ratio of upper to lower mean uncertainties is 0.94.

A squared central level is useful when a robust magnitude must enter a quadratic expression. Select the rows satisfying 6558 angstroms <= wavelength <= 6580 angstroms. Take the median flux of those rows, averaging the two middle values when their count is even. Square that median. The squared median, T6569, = 30.6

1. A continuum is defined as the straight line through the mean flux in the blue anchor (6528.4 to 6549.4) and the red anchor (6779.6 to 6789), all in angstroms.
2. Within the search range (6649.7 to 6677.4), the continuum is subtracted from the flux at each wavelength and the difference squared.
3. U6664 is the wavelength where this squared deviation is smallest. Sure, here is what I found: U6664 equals 6672.74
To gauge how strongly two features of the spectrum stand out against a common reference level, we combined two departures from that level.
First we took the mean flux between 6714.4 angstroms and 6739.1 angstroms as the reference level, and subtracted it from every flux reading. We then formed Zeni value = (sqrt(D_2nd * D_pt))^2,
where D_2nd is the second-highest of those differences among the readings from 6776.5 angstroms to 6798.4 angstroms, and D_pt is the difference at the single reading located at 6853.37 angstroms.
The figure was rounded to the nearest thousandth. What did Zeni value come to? 0.058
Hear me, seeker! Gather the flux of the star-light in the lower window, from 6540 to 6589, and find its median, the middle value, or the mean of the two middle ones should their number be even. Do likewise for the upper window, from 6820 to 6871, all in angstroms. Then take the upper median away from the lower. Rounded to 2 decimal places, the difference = 0.62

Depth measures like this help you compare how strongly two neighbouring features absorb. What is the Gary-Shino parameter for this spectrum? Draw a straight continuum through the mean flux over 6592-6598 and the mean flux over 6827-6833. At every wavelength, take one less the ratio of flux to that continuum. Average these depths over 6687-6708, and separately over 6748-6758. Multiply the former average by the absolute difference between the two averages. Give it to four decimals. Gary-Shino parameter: 0.0000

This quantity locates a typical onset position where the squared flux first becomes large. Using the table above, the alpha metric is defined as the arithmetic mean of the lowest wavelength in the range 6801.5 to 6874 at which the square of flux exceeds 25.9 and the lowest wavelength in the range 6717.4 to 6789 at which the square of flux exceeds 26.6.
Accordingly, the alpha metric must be 6761.0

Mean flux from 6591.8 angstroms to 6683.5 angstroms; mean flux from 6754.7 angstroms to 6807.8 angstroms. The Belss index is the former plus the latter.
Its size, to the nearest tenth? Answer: 10.1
